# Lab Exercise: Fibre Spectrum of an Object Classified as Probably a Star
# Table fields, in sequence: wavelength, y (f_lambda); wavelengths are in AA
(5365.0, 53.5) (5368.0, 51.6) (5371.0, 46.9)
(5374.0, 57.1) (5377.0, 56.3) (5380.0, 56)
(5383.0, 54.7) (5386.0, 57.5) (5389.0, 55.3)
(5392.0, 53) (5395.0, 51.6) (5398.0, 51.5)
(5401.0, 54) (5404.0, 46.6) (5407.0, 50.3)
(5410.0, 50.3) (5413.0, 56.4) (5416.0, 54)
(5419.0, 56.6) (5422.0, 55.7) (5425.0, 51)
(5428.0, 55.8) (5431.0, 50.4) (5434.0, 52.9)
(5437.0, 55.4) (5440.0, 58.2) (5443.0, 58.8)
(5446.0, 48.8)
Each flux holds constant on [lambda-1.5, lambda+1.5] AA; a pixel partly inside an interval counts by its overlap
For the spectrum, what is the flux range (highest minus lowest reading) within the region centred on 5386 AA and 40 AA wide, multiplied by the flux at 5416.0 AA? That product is 589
